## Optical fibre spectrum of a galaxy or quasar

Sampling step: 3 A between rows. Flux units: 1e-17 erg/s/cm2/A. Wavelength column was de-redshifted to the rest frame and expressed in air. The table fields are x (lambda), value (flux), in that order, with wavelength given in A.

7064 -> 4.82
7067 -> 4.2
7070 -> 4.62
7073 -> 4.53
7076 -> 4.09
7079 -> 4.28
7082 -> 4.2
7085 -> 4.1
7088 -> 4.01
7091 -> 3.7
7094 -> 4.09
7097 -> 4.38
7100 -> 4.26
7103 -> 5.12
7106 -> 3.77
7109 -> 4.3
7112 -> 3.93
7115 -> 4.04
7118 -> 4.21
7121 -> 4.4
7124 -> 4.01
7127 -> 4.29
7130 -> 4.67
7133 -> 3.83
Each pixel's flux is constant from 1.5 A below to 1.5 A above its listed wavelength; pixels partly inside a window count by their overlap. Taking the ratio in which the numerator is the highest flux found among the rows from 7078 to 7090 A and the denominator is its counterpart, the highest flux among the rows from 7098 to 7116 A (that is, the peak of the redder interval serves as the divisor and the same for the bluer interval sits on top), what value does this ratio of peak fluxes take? 0.84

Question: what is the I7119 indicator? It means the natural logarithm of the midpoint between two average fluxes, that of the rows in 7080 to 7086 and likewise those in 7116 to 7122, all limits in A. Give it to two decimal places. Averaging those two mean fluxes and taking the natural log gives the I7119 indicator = 1.44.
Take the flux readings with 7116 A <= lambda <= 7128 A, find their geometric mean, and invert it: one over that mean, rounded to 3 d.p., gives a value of 0.237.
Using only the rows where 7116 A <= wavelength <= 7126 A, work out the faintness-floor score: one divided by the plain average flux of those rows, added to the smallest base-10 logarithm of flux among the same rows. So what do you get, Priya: 0.841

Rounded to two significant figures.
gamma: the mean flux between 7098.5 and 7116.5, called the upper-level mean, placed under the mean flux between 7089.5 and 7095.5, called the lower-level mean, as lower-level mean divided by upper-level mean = 0.92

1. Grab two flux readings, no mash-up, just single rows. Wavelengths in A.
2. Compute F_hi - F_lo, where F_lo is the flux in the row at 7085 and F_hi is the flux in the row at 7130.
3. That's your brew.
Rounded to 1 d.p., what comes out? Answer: 0.6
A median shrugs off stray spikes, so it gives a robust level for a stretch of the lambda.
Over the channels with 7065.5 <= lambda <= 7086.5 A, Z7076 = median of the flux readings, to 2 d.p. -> 4.20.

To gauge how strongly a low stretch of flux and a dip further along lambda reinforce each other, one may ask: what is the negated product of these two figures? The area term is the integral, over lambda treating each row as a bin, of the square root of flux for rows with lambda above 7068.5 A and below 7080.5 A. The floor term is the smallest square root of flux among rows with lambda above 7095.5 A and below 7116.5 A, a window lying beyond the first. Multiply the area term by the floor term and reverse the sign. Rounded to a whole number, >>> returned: -49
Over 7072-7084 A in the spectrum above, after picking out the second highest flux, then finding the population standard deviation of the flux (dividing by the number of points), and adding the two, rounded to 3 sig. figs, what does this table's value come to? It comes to 4.44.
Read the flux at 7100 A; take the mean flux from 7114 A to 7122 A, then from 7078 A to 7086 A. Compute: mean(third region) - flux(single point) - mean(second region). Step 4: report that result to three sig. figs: -4.28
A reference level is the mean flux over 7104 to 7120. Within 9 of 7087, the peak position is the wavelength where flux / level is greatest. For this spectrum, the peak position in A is 7079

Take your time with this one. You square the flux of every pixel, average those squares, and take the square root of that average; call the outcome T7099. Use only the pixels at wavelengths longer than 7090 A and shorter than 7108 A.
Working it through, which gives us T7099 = 4.25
